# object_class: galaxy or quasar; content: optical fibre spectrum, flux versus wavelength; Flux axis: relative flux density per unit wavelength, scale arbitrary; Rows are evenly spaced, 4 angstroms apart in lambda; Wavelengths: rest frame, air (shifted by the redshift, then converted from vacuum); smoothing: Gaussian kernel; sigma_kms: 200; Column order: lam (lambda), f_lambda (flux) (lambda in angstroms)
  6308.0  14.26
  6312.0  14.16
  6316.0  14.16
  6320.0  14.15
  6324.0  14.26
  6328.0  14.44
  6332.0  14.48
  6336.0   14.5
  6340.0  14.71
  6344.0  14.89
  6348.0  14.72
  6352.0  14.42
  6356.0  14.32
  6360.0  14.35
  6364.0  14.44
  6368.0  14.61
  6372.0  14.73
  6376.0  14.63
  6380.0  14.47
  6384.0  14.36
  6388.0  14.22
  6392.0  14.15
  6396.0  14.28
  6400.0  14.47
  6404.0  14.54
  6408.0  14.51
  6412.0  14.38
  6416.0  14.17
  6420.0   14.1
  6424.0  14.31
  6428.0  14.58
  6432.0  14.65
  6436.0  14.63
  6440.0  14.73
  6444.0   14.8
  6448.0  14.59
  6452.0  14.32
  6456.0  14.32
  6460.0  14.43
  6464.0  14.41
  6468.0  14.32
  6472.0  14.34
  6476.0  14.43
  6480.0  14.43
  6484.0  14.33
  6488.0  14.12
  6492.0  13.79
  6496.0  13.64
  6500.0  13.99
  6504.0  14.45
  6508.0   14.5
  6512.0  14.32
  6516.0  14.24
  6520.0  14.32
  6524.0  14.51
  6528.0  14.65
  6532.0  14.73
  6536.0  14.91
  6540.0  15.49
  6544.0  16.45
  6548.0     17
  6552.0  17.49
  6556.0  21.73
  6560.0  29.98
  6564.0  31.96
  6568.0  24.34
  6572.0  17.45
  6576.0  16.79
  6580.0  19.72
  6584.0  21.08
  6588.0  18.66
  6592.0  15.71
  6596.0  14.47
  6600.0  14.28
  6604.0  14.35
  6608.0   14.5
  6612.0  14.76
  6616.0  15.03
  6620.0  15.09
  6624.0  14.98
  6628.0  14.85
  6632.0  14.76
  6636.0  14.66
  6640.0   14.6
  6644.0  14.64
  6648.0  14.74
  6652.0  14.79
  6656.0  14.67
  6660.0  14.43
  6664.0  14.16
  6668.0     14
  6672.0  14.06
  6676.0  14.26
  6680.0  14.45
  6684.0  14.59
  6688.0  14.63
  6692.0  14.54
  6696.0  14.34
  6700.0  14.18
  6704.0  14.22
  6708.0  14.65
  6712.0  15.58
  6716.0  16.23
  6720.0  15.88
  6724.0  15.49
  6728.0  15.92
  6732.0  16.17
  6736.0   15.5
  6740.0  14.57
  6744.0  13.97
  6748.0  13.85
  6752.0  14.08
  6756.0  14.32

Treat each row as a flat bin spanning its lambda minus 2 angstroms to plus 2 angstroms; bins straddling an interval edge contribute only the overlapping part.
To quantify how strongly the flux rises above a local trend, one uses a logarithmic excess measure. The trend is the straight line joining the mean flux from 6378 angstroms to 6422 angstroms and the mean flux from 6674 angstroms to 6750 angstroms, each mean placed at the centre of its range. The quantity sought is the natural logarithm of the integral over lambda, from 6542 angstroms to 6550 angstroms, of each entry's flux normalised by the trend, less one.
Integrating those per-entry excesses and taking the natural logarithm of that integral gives 0.2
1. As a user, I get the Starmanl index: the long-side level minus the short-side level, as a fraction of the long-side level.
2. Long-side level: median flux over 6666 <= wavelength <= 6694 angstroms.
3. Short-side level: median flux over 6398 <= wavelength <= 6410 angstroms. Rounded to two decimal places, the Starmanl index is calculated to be 0.00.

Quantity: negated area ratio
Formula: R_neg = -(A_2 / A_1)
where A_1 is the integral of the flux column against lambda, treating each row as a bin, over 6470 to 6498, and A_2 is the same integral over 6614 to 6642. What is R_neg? -1.0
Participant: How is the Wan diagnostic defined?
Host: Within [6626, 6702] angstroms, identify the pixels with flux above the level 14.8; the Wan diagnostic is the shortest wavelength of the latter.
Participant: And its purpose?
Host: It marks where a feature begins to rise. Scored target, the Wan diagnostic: 6628.0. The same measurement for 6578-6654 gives 6580.0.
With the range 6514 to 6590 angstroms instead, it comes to 6536.0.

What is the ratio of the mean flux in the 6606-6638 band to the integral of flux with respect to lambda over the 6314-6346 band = 0.0321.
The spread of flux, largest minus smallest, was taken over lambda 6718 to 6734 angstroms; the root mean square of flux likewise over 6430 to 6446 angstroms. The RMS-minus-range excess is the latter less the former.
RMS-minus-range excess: 14.0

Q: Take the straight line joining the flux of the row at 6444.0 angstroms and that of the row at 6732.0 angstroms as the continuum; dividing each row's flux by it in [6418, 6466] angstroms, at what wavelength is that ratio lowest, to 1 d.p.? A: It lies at 6420.0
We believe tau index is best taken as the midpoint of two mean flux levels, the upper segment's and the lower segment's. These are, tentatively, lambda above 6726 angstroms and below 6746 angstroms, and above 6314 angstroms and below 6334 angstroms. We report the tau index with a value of 14.8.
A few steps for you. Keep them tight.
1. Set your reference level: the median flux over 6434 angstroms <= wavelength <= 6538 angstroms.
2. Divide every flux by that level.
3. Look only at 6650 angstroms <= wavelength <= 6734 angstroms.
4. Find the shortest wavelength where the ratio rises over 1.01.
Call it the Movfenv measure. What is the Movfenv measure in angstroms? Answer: 6652.0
